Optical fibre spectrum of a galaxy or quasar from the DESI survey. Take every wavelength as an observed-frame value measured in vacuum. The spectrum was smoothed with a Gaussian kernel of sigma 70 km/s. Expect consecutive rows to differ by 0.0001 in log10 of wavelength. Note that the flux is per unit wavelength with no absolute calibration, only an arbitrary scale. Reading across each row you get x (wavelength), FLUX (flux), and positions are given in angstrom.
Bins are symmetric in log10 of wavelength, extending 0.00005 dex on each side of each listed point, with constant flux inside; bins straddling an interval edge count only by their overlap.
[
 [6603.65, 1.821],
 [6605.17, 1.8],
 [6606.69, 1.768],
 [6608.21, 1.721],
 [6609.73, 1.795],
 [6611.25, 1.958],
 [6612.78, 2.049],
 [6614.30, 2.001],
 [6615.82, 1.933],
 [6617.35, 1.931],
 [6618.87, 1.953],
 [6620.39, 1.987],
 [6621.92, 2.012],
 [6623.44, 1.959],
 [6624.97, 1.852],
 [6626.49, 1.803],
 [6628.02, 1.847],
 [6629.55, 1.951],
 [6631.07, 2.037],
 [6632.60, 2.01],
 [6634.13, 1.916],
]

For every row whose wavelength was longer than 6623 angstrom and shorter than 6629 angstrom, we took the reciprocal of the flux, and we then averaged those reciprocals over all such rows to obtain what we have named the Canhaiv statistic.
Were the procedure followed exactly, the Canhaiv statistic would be 0.54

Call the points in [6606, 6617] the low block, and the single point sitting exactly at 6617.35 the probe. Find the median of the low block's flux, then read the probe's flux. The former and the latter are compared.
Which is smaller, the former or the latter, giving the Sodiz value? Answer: 1.931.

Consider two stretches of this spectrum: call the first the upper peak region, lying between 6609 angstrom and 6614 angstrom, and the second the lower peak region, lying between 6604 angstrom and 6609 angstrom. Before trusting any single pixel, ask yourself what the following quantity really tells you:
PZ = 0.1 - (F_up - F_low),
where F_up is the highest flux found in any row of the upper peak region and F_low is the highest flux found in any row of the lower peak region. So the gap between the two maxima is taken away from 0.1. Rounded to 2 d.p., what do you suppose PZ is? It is -0.15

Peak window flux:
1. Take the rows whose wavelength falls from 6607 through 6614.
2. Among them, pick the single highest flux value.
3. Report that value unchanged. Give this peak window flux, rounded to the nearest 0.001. 2.049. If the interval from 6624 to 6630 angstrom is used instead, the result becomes 1.951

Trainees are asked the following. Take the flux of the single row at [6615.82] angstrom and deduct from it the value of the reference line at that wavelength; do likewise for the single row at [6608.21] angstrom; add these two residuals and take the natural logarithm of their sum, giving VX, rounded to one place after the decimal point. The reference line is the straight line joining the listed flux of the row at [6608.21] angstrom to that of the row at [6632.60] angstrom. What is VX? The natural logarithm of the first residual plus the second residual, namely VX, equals -2.1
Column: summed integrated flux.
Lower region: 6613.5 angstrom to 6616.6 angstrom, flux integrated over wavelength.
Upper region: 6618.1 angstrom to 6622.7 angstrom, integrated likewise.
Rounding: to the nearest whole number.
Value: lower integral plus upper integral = 15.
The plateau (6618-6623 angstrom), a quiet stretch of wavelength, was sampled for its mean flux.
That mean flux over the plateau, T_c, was 1.98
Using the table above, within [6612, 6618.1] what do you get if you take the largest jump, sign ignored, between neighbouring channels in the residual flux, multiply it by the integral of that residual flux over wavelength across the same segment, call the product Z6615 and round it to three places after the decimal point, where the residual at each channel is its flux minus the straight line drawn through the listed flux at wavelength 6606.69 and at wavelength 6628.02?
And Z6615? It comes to 0.081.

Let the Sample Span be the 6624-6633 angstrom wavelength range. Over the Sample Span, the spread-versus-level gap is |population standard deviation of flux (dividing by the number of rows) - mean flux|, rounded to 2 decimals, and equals 1.83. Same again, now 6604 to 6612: 1.73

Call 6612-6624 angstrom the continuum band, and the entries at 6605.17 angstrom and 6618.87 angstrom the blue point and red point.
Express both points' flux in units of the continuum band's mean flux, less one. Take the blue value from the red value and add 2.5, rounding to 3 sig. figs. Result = 2.58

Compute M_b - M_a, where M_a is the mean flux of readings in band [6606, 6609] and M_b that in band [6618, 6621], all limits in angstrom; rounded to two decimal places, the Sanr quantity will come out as 0.23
